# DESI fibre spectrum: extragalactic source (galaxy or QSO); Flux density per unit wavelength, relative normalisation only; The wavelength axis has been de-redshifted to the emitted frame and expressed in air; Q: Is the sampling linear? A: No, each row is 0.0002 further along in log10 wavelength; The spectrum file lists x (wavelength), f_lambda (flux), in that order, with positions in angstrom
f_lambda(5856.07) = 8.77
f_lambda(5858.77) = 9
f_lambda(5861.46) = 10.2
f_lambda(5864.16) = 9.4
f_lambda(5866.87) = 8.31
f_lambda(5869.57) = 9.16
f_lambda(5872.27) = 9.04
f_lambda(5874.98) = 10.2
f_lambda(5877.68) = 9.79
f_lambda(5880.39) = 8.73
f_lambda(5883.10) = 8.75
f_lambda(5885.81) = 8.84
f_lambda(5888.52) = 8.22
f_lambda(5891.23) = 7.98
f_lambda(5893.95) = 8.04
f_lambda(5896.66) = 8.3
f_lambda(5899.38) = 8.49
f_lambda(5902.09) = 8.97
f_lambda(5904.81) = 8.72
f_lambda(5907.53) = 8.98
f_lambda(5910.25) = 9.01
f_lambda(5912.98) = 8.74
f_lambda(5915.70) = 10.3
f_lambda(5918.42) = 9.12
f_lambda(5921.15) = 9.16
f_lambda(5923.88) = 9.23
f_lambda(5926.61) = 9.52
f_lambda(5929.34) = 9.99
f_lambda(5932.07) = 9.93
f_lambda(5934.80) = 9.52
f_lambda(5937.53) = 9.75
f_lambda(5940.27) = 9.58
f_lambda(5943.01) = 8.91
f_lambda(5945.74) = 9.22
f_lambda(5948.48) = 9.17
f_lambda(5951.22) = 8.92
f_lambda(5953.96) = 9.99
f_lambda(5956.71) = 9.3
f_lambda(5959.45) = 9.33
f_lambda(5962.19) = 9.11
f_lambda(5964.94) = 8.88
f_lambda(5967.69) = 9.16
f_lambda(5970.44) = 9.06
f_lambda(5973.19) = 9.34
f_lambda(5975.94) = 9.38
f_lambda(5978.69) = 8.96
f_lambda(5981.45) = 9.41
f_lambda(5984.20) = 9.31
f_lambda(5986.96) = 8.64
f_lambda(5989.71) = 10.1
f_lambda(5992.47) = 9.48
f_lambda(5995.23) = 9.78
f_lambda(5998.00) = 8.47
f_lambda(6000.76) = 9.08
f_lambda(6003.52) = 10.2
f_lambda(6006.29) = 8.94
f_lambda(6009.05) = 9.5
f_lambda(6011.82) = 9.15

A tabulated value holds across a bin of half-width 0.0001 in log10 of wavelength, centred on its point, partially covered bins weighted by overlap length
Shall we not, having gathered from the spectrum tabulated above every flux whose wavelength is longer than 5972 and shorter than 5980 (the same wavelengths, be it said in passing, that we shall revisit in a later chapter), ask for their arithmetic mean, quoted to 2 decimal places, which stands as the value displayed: 9.23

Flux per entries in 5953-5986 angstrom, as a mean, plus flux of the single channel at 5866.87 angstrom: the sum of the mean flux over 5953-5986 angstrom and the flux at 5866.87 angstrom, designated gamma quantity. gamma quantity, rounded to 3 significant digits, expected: 17.6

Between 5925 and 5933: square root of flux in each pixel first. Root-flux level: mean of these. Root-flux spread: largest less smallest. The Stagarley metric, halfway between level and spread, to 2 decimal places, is 1.60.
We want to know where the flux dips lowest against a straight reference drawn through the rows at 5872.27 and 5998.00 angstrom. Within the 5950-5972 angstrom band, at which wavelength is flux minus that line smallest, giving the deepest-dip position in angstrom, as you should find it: 5951.22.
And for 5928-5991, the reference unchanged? 5986.96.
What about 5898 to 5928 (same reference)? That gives 5899.38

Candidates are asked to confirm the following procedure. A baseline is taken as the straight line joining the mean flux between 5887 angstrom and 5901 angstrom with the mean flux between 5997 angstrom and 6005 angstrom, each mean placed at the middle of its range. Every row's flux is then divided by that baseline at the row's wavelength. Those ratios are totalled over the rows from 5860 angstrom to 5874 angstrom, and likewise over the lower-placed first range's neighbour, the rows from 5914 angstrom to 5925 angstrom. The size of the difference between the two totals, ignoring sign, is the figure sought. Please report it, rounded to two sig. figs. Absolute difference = 1.3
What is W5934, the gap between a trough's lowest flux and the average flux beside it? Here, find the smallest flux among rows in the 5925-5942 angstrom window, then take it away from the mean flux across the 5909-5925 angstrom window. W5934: -0.26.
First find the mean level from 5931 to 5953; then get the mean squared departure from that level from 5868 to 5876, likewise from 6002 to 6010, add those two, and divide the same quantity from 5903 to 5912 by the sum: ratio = 0.42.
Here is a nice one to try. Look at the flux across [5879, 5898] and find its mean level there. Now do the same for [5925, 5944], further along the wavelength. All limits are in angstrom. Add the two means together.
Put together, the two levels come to 18.0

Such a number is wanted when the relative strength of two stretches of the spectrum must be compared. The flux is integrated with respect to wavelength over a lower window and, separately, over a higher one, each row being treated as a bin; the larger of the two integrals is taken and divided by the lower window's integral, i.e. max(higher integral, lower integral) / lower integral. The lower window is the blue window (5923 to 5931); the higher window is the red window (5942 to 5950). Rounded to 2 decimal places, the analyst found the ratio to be 1.00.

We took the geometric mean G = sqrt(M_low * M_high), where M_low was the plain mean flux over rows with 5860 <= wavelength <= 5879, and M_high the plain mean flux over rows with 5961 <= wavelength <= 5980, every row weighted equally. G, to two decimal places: 9.28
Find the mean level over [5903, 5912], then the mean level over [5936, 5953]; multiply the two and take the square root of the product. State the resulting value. 9.08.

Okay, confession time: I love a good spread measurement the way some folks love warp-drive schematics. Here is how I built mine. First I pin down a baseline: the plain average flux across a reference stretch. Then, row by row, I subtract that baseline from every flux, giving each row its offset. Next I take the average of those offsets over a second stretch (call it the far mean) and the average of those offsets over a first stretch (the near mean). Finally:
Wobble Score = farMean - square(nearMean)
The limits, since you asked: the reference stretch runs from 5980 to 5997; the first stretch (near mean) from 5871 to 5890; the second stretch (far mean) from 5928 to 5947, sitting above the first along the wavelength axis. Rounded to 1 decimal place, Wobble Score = 0.0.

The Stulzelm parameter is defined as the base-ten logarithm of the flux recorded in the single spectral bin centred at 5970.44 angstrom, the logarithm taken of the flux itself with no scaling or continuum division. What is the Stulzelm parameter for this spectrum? 0.957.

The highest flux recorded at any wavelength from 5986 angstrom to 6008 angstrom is 10.2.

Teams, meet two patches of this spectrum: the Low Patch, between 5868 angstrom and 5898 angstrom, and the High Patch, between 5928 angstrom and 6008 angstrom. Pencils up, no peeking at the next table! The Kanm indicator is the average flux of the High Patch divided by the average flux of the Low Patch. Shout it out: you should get 1.06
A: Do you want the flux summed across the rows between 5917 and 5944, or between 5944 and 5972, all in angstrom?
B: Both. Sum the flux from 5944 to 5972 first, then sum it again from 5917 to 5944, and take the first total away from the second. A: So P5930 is 3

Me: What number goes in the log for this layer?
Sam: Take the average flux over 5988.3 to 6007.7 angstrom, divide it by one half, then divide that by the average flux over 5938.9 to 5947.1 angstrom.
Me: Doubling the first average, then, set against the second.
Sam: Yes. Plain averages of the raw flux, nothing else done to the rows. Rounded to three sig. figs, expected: 2.04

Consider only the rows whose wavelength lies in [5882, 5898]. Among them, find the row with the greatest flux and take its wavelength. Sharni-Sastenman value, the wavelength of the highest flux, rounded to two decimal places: 5885.81 angstrom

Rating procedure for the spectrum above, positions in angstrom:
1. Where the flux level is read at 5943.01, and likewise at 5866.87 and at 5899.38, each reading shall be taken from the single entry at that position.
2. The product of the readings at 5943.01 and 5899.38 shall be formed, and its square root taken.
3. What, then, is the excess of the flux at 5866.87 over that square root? -0.39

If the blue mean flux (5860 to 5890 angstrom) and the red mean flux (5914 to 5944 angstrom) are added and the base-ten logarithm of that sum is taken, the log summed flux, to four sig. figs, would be 1.272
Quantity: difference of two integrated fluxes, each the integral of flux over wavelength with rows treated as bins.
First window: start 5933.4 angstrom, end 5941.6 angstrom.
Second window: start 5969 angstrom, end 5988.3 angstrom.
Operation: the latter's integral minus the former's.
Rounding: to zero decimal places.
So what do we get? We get 98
